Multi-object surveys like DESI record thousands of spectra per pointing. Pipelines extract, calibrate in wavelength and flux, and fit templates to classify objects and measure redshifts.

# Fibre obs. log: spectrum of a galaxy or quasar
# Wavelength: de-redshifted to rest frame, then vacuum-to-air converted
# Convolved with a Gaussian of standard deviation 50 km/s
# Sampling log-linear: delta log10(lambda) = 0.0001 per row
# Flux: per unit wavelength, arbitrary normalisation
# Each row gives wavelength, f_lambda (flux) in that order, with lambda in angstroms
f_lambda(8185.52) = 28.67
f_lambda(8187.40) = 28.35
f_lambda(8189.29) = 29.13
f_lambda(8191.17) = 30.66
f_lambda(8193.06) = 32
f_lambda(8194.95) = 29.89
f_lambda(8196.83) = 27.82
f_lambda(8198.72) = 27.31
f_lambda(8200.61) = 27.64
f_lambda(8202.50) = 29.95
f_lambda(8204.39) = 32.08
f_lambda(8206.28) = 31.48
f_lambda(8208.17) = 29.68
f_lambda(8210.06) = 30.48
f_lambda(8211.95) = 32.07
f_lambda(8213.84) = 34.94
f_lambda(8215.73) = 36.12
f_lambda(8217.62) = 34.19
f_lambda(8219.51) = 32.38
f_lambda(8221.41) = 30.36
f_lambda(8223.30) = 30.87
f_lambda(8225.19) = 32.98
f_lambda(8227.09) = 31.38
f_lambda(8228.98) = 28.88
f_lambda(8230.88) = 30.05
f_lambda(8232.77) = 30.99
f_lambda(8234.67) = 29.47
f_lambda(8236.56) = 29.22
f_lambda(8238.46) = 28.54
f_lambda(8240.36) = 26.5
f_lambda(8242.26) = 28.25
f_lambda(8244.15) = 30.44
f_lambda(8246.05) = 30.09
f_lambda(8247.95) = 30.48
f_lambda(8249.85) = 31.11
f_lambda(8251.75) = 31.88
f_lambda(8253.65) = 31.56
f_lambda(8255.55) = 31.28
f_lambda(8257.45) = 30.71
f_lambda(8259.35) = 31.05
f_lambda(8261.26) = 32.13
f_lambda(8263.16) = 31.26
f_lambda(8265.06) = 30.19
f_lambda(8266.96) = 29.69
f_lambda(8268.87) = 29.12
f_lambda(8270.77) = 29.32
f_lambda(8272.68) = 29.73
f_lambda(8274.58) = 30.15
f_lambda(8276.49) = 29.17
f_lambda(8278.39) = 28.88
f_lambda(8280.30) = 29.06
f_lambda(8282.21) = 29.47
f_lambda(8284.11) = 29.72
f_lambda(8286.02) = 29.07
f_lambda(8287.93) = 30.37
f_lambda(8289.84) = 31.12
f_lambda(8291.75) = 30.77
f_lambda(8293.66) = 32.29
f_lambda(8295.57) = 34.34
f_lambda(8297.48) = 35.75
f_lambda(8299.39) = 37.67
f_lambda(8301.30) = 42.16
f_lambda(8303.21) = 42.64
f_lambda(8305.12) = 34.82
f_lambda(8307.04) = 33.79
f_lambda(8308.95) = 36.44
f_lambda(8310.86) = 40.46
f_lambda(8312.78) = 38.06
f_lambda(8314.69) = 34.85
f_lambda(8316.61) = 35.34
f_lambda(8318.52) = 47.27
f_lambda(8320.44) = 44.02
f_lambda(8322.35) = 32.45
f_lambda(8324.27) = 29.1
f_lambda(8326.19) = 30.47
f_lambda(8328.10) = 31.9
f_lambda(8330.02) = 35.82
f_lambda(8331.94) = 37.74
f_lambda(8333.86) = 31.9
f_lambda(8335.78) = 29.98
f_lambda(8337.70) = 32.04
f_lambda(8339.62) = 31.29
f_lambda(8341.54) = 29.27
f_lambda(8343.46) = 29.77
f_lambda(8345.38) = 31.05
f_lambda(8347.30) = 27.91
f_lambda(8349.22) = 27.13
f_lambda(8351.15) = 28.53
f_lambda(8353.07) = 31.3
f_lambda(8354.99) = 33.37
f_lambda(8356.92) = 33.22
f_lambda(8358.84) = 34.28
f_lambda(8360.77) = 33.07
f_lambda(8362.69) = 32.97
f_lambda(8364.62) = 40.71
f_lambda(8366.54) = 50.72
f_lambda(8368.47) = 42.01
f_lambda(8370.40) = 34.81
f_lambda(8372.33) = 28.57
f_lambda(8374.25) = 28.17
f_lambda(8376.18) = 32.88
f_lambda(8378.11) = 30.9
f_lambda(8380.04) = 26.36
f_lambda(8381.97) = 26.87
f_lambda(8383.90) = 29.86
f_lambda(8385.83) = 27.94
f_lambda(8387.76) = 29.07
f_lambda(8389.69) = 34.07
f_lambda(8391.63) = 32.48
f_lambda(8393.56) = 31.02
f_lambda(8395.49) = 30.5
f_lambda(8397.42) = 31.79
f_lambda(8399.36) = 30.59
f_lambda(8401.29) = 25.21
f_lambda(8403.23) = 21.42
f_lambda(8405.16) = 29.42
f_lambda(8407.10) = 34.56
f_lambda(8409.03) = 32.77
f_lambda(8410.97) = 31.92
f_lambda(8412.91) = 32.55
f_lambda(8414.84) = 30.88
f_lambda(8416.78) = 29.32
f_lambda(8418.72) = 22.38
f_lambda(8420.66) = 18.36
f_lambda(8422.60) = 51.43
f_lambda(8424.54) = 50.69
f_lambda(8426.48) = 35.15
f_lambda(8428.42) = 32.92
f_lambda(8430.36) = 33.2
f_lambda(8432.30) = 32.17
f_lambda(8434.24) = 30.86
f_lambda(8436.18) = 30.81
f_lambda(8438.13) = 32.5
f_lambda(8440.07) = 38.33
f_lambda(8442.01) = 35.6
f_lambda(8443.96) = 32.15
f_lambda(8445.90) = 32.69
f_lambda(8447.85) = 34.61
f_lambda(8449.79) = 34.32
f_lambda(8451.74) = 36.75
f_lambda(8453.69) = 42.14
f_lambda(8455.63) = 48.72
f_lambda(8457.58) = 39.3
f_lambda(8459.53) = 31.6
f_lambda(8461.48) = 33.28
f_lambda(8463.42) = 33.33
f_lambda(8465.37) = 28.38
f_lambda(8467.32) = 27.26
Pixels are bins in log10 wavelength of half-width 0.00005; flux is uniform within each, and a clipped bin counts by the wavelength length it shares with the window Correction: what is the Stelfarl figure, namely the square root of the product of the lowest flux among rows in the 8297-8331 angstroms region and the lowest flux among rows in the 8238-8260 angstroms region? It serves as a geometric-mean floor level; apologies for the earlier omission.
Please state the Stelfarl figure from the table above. 27.8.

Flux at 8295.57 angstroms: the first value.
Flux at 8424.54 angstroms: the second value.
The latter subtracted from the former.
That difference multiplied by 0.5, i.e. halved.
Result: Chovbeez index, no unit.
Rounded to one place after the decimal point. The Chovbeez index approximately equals -8.2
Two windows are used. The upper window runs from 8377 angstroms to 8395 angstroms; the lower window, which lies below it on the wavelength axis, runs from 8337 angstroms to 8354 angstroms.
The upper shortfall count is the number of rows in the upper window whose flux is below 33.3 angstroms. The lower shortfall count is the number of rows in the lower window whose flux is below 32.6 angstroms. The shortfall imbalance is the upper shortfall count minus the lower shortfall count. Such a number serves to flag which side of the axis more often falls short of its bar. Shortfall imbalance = -1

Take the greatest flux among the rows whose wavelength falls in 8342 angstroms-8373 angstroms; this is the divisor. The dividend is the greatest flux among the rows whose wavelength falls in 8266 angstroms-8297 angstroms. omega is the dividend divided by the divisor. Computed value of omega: 0.68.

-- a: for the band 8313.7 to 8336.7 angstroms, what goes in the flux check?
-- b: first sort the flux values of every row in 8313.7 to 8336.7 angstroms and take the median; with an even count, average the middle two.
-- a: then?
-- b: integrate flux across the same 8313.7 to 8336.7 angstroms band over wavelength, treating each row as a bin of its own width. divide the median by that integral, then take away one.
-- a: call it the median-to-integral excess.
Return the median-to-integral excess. -0.9583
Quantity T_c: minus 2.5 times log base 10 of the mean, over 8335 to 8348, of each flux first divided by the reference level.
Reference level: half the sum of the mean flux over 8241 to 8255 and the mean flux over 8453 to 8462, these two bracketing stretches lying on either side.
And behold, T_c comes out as 0.154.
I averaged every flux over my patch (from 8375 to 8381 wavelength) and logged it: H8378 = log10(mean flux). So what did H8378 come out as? 1.48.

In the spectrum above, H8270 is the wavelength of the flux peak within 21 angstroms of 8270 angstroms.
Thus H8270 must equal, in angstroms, 8261.26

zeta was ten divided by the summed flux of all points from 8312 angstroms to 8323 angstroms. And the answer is 0.0431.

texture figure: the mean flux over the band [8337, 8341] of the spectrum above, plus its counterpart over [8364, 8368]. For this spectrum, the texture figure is 77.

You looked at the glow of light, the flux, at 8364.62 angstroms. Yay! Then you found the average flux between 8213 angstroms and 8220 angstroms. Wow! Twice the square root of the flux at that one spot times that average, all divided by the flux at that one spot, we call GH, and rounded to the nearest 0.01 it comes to 1.84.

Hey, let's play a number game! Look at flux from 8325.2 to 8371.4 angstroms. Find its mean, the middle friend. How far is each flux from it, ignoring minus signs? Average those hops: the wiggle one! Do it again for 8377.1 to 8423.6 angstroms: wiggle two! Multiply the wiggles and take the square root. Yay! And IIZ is 3.62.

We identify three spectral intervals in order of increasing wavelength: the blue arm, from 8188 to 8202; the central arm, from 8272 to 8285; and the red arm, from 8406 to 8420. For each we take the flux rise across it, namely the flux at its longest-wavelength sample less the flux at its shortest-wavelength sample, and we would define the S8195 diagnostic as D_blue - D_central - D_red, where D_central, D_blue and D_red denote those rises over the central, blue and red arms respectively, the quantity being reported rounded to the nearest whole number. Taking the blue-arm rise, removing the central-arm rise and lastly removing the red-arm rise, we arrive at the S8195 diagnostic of 11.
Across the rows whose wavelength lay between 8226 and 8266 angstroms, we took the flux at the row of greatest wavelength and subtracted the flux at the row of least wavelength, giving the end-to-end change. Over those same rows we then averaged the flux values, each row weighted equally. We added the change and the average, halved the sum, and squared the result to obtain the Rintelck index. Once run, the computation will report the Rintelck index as 211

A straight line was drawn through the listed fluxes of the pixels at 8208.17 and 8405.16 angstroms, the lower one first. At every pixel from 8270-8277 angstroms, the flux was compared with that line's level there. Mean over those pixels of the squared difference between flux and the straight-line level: 0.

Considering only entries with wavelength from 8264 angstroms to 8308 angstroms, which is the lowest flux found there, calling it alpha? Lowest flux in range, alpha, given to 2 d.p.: 28.88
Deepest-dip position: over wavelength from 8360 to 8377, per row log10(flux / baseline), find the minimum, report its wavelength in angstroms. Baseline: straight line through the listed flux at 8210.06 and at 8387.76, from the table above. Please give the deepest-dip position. 8374.25 angstroms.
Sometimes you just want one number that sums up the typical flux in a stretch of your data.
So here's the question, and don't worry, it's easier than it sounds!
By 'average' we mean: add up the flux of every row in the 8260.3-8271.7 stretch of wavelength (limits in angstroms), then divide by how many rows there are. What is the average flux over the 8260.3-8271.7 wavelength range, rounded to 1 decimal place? 30.3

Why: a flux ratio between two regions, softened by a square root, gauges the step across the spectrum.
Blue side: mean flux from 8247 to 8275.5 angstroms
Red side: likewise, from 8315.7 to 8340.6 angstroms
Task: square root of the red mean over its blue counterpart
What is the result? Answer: 1.06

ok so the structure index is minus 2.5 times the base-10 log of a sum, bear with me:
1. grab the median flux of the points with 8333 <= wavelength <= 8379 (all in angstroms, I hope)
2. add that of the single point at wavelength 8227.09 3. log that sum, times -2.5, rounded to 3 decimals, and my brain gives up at -4.498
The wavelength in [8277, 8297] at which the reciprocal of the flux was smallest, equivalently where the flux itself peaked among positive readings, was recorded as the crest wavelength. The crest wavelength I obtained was 8295.57 angstroms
